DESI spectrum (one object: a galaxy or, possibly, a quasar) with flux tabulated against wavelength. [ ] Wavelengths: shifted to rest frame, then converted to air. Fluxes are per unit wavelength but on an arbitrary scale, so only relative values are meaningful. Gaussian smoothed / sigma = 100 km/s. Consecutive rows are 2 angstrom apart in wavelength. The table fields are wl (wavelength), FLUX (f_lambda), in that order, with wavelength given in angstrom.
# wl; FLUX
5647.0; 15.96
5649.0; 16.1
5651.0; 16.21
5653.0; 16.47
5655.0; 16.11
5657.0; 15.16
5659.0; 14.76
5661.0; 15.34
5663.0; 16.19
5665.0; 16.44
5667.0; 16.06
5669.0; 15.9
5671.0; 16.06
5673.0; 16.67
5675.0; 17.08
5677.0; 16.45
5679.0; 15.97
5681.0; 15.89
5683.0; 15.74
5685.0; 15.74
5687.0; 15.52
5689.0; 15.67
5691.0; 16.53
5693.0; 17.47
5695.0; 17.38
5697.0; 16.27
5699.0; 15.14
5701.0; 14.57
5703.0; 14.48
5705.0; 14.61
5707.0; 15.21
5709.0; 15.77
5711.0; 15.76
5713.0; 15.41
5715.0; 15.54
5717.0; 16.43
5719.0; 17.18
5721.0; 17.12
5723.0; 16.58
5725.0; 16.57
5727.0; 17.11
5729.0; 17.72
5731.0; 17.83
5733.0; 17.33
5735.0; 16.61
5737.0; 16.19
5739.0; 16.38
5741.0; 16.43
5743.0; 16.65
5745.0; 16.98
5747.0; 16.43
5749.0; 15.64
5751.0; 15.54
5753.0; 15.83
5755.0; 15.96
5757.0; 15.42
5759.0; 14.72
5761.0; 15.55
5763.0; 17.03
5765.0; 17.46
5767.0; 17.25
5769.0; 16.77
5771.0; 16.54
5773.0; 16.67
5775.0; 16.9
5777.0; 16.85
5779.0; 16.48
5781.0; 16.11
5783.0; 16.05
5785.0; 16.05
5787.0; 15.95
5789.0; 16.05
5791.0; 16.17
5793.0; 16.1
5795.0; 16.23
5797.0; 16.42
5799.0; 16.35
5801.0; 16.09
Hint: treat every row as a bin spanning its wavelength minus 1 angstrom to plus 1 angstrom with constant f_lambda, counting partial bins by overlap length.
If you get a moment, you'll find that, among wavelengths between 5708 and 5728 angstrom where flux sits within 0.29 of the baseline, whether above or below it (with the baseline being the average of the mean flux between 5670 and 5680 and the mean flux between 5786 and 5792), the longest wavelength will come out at 5717.0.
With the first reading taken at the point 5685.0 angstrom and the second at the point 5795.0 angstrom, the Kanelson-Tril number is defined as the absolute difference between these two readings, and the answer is 0.49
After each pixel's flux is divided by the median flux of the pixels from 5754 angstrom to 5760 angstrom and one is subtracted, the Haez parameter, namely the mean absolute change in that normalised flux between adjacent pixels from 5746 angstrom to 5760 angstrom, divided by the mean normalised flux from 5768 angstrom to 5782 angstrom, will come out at 0.36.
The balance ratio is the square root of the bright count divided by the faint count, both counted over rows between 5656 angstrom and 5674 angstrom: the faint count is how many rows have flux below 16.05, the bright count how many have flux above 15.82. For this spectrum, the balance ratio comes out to 1.22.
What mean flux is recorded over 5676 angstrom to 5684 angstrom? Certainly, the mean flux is 16.0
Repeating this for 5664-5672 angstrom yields 16.1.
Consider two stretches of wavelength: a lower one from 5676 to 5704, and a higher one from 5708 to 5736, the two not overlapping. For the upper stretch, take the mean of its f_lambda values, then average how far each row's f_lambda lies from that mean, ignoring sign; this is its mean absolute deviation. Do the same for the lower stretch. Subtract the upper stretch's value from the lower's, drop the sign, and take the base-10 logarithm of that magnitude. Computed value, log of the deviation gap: -1.75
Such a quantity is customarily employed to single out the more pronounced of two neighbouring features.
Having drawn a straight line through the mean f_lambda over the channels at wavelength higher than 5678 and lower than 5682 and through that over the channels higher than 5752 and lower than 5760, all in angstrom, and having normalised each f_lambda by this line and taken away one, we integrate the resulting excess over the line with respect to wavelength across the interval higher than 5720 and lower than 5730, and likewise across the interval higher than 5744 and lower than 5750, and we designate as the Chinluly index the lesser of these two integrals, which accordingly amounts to 0.3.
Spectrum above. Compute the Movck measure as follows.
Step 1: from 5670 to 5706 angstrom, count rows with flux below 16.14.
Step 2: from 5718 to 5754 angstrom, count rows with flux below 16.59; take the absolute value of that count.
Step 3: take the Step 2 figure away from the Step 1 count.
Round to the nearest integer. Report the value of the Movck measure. 2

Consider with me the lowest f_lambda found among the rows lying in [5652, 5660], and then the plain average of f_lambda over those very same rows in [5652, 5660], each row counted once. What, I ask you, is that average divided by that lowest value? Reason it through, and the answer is 1.06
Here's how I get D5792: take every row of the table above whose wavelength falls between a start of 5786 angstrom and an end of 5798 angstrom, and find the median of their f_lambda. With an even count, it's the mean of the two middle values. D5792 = 16.1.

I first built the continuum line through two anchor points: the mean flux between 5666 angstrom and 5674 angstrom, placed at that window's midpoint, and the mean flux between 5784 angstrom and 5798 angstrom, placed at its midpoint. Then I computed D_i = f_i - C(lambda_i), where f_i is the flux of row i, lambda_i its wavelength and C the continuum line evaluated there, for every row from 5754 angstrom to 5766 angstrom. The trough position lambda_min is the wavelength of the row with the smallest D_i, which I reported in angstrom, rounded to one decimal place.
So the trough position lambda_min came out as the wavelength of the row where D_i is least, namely 5759.0 angstrom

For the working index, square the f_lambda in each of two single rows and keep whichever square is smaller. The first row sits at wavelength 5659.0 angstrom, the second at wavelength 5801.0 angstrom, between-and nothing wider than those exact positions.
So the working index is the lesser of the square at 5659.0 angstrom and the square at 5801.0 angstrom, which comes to 218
